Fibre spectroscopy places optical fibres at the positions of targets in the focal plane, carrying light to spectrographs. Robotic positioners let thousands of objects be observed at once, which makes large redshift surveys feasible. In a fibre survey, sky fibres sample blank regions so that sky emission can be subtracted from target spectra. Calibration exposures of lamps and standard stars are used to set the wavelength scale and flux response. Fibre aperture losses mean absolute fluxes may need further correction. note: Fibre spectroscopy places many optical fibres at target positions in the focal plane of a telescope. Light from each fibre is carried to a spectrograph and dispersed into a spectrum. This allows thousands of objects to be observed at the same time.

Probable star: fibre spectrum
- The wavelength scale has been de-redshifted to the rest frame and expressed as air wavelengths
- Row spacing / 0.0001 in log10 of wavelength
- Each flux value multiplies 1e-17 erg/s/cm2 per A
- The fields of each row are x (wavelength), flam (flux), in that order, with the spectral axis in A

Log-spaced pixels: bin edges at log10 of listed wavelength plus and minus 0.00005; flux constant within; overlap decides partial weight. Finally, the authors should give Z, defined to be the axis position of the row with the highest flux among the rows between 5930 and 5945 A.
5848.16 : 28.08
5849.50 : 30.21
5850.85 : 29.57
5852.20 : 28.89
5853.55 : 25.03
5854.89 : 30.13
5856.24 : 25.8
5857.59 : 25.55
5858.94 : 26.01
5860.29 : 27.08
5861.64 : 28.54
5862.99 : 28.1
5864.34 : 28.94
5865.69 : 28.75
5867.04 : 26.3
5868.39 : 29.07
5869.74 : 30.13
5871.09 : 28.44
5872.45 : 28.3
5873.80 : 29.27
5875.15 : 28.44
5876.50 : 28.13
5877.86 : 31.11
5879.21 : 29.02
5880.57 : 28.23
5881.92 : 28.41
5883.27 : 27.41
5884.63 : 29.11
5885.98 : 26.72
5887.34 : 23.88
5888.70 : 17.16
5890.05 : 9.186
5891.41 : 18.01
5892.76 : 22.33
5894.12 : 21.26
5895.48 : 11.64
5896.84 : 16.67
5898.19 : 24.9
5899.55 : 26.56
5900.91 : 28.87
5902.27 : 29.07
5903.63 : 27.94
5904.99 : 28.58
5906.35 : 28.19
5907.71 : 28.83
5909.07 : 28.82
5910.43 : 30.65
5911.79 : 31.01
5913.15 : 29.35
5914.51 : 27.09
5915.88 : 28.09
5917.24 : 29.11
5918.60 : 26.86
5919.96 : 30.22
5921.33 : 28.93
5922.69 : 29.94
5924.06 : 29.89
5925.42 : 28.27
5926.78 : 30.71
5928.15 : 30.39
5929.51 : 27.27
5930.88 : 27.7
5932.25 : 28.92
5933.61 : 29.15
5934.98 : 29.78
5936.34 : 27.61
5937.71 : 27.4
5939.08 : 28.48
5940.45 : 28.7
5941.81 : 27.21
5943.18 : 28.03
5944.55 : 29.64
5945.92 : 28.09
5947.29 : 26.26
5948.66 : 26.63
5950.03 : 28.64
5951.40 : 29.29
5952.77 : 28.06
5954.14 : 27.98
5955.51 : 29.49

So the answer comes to 5934.98 A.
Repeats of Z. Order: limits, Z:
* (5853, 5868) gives 5854.89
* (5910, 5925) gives 5911.79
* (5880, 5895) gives 5884.63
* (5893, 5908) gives 5902.27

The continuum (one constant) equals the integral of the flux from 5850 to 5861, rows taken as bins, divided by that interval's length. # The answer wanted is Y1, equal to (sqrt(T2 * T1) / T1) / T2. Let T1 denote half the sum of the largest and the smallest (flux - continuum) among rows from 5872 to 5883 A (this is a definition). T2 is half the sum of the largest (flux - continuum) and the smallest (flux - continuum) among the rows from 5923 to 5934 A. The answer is 0.5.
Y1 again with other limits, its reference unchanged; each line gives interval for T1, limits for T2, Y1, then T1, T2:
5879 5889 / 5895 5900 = 0.2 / -4.16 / -8.2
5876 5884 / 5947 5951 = 1.8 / 1.97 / 0.2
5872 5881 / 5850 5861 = 1.2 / 2.33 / 0.3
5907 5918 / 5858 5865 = 1.8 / 1.76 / 0.2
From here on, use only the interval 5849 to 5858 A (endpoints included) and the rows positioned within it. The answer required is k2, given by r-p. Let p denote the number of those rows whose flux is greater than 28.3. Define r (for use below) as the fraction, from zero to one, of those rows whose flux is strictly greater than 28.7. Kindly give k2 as -3.4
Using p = 4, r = 0.57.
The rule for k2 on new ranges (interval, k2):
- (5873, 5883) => -4.6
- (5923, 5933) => -3.4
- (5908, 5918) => -4.3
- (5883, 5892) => -0.9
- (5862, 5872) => -4.4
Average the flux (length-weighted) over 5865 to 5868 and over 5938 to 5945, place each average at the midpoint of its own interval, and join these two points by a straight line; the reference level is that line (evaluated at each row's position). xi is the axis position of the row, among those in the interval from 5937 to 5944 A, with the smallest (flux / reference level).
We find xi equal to 5941.81 A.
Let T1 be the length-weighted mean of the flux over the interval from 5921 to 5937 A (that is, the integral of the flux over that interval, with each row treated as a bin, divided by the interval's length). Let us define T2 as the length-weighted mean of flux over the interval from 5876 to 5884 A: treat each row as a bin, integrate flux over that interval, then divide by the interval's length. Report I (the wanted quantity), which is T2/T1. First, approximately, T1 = 29.1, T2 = 28.7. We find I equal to 0.99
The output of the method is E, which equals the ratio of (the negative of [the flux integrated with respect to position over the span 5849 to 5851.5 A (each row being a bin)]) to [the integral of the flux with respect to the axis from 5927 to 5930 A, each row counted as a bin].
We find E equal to -0.9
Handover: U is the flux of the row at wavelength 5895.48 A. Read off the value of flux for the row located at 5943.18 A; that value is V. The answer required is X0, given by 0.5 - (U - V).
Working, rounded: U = 11.64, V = 28.03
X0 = 17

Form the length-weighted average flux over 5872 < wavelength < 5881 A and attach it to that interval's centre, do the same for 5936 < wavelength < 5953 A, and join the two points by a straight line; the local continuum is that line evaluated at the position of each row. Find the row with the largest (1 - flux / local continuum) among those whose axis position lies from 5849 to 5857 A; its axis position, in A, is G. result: 5853.55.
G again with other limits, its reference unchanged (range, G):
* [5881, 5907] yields 5890.05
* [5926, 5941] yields 5929.51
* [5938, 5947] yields 5941.81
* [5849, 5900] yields 5890.05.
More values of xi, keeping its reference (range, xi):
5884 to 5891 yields 5890.05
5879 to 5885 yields 5883.27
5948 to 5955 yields 5948.66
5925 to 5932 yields 5929.51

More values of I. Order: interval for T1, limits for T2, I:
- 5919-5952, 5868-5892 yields 0.91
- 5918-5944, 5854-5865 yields 0.96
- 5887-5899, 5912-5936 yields 1.58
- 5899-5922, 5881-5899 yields 0.75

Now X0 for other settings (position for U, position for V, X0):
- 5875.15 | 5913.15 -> 1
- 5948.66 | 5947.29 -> 0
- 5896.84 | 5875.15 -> 12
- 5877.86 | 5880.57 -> -2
